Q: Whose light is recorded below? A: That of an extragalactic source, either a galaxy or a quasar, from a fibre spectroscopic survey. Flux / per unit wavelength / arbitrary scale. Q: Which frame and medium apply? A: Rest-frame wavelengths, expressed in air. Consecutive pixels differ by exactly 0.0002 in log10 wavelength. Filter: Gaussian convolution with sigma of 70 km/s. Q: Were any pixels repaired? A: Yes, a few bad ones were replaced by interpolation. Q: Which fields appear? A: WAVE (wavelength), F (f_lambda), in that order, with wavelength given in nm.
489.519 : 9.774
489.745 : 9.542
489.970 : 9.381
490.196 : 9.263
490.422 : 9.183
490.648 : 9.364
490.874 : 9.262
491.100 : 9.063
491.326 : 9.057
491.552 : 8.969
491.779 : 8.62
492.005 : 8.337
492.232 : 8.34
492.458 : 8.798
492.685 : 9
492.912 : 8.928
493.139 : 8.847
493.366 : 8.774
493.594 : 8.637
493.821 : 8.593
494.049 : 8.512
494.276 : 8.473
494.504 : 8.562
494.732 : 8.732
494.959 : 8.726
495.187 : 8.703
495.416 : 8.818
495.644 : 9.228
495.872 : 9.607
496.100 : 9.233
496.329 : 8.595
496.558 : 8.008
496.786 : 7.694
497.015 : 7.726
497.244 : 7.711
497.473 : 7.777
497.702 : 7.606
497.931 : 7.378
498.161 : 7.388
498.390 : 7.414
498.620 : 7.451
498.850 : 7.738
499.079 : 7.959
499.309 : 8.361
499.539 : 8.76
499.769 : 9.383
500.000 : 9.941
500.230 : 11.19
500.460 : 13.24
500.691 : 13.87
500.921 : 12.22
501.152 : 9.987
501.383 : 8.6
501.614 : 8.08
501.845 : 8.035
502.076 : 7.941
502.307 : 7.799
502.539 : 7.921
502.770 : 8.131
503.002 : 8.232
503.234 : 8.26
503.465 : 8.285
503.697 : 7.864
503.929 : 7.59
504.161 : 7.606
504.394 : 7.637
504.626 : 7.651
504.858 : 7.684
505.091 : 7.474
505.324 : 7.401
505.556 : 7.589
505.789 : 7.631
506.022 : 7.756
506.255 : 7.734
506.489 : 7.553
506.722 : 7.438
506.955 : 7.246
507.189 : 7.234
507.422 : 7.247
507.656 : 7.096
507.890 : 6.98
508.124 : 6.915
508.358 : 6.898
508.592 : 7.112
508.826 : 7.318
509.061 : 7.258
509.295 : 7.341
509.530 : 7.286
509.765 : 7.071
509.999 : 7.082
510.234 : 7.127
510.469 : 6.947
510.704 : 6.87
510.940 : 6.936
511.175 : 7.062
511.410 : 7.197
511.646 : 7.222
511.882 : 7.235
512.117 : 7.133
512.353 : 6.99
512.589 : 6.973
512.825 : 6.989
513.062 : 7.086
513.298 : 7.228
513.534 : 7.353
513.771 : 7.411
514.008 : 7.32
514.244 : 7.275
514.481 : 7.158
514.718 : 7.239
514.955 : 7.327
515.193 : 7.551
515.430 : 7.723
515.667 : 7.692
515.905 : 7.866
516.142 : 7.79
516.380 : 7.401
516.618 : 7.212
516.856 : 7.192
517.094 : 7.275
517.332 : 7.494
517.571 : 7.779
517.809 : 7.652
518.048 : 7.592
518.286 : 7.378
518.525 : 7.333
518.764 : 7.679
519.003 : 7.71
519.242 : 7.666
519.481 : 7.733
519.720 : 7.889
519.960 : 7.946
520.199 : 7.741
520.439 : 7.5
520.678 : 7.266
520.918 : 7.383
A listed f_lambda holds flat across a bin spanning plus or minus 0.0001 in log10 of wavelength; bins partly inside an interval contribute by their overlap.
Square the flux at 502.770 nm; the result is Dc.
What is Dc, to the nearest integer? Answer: 66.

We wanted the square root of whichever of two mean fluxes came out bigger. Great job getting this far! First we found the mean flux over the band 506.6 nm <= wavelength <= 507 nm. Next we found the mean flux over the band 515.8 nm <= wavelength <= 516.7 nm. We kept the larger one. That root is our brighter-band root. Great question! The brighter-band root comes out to 2.75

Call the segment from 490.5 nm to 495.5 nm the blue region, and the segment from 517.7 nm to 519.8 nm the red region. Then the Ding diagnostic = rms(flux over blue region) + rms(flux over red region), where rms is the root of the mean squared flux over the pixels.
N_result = 16.4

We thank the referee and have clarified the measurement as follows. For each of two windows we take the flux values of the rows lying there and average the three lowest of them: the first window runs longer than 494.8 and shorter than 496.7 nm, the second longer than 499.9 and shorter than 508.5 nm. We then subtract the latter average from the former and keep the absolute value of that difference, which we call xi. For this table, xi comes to 1.5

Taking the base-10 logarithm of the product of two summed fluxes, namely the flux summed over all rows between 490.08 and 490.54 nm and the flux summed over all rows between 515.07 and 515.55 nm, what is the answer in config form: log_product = 2.45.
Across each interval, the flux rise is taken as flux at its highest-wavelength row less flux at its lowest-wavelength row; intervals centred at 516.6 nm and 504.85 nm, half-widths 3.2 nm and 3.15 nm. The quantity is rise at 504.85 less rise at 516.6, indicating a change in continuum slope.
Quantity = -1.6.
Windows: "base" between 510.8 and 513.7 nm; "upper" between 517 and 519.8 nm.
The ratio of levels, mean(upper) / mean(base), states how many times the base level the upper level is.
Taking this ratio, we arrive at 1.07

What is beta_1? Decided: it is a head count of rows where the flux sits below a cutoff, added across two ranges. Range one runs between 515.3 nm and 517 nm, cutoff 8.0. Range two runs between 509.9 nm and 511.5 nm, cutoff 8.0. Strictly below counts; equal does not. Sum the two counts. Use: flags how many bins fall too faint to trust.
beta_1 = 14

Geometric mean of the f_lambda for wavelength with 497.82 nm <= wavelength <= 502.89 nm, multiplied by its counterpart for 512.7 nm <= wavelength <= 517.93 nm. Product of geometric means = 66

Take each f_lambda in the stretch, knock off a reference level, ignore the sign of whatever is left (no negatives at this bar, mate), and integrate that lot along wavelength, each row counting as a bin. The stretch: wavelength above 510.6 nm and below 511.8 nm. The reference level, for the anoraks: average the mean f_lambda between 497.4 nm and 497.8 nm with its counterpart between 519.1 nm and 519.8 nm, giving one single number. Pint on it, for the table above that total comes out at 0.79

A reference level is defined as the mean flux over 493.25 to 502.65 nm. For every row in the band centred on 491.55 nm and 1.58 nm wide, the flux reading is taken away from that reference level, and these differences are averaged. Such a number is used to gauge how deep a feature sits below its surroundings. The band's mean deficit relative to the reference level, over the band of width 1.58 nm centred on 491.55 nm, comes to -0.02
